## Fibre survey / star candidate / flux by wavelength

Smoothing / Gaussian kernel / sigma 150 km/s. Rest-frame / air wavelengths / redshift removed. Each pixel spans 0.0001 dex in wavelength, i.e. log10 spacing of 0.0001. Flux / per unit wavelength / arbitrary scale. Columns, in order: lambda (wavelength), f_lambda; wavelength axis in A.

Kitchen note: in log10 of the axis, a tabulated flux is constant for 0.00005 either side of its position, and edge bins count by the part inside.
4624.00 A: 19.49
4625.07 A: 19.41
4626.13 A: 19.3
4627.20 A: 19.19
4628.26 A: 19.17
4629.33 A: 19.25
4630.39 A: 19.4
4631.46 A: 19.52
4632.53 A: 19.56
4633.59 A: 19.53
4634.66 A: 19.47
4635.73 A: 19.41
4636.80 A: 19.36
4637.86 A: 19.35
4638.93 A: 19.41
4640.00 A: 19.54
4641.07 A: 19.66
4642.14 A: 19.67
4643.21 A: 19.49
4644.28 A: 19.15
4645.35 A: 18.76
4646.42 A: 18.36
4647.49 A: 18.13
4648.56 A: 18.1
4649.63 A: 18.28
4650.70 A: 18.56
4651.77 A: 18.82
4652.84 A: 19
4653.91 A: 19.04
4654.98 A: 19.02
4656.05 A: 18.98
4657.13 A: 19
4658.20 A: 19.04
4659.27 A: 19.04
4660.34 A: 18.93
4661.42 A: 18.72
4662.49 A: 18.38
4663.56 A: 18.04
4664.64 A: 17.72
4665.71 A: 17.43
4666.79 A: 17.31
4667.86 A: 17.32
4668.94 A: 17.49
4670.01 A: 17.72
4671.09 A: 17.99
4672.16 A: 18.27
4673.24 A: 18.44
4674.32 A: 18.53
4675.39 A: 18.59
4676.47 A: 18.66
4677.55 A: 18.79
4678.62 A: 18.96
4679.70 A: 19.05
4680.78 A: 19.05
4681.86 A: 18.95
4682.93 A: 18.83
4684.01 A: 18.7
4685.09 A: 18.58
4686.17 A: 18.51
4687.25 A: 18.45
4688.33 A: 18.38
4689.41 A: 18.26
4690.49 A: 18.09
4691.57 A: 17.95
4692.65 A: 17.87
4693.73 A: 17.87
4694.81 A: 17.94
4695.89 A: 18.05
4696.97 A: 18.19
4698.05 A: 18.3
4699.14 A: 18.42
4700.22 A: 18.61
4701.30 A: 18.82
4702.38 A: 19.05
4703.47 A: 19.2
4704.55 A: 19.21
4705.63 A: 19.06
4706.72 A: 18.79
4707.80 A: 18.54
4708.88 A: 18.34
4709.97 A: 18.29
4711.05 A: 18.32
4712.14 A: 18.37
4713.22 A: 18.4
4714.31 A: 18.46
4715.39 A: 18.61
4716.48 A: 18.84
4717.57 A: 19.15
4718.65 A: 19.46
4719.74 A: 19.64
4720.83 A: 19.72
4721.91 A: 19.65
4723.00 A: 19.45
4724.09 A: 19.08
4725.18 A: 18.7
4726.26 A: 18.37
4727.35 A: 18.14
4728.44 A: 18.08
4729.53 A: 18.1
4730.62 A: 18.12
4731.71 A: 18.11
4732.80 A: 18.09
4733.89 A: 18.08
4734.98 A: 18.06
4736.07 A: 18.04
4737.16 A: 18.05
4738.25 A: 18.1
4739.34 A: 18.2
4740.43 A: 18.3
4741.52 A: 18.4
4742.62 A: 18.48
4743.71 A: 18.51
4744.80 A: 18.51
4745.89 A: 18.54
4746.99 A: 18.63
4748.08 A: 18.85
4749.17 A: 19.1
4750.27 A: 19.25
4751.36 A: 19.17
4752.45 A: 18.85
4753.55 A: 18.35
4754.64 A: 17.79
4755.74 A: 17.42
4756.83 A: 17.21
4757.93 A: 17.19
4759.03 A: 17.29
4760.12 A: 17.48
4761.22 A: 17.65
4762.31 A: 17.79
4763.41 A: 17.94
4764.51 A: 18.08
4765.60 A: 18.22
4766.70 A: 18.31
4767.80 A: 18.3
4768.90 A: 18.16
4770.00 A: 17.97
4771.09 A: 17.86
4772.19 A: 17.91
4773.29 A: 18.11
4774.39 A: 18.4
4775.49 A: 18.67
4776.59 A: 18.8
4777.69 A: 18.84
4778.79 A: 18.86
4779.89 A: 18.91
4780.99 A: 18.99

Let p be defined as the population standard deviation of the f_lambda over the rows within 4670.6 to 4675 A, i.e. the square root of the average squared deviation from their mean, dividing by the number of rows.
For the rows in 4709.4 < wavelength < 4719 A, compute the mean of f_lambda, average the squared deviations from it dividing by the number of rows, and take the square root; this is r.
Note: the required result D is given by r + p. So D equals 0.59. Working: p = 0.21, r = 0.39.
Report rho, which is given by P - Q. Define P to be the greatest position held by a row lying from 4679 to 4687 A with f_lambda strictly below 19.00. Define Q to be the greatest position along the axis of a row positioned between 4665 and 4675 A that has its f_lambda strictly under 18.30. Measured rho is 14.0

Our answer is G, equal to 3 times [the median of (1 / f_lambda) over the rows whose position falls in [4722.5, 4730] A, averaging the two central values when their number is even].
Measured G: 0.163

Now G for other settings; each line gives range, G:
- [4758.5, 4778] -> 0.166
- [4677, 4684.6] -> 0.158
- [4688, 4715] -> 0.163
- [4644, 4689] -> 0.161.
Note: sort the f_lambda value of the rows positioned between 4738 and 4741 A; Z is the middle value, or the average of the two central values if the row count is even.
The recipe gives 18.2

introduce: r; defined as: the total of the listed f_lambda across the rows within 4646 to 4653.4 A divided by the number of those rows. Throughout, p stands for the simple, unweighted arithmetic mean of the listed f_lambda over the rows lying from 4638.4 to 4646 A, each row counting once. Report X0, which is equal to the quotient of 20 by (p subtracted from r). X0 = -22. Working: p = 19.38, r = 18.5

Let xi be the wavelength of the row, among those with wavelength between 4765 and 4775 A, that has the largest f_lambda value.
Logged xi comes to 4774.39 A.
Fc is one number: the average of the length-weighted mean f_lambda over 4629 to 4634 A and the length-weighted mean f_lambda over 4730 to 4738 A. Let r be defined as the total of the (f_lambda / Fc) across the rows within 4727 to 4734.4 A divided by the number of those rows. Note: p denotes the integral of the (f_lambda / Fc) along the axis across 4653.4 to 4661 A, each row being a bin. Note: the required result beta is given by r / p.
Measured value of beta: 0.125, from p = 7.7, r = 0.964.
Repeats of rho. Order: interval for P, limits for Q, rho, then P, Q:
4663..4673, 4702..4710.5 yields -37.8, 4672.16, 4709.97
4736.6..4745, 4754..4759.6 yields -14.2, 4744.80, 4759.03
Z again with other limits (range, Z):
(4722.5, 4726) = 19.1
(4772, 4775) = 18.1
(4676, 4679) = 18.8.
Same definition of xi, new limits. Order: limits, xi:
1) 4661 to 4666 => 4661.42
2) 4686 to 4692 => 4686.17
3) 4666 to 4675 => 4674.32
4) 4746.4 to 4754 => 4750.27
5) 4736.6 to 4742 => 4741.52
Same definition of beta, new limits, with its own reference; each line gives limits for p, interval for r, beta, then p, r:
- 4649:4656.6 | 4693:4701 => 0.127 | 7.6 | 0.969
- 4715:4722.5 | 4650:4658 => 0.131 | 7.7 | 1.007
